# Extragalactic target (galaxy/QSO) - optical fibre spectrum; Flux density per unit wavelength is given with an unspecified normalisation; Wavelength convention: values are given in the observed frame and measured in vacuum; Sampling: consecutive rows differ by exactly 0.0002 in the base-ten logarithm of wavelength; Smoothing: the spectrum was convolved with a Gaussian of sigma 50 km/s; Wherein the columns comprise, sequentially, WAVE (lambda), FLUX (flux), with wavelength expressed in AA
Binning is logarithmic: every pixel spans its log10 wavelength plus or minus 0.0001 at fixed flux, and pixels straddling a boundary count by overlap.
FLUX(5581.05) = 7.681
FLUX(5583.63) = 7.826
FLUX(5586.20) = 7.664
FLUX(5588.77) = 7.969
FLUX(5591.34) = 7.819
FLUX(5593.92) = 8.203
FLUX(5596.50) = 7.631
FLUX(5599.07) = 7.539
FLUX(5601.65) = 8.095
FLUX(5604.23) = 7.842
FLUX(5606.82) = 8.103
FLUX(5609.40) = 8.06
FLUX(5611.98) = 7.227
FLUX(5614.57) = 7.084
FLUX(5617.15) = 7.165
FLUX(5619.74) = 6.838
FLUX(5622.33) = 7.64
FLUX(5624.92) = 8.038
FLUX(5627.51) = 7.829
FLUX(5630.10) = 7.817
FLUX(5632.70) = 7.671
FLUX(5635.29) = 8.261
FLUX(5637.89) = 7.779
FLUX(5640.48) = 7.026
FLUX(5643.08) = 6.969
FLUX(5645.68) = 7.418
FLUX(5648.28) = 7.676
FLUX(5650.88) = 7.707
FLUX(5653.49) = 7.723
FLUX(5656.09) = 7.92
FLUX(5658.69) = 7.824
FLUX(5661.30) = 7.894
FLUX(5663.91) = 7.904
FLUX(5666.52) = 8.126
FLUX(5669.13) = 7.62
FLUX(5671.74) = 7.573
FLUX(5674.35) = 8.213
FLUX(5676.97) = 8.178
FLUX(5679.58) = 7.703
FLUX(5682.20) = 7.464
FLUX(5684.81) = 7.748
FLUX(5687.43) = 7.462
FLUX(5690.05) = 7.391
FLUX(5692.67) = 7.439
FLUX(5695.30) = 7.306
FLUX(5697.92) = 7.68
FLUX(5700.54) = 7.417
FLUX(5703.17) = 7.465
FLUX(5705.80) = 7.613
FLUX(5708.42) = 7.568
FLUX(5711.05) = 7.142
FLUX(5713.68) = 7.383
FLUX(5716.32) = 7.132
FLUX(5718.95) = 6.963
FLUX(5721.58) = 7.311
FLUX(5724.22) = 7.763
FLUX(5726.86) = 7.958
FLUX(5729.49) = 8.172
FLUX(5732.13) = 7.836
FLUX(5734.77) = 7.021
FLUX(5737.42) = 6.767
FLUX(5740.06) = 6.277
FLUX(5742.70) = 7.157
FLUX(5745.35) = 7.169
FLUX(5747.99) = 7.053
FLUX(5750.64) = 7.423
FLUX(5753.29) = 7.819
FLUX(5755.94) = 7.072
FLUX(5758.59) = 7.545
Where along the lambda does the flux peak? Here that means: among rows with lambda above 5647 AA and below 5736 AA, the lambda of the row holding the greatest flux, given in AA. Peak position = 5674.35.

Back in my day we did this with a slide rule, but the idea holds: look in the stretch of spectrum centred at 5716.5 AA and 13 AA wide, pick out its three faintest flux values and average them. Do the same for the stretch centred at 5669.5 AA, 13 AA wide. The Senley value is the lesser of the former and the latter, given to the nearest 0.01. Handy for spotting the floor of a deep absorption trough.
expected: 7.08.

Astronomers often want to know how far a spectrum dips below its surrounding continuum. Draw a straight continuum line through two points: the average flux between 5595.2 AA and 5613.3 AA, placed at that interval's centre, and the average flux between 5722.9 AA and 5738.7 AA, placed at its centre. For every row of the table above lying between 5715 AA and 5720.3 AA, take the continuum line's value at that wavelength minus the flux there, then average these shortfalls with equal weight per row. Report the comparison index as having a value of 0.56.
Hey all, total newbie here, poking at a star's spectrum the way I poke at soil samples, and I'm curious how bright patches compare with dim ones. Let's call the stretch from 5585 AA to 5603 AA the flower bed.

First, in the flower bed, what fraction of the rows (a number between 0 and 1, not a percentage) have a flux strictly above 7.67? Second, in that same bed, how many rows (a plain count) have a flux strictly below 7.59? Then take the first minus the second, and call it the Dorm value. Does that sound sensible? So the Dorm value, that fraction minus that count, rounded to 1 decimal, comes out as -0.4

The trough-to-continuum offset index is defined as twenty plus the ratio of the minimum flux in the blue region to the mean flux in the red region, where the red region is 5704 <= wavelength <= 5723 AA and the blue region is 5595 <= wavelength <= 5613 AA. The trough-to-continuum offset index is 21.0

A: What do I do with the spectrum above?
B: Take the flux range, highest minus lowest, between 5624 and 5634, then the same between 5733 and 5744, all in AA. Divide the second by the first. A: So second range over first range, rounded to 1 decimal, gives 2.4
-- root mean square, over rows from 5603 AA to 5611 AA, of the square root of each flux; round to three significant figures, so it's 2.83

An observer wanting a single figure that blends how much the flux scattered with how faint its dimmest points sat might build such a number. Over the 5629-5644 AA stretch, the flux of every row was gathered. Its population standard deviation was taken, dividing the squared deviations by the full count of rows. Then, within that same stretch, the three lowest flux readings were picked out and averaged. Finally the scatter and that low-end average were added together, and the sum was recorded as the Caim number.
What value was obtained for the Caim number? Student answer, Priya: 7.68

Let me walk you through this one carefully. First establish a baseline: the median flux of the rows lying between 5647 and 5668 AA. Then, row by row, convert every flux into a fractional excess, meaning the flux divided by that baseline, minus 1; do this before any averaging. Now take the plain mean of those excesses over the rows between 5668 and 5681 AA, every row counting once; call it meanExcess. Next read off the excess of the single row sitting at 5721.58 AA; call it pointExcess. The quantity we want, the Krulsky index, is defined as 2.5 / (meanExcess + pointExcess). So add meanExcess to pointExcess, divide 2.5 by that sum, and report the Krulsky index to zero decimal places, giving -36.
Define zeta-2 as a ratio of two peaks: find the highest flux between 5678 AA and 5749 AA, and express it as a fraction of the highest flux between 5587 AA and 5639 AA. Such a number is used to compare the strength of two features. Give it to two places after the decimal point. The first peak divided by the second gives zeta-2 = 0.99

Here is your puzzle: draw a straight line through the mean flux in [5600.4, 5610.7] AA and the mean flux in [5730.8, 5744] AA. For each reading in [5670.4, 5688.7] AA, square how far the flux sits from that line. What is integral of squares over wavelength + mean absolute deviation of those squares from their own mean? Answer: 3.3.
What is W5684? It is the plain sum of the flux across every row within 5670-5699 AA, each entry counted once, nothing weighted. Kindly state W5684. 84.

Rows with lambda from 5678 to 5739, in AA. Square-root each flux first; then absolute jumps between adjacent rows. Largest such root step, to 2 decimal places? 0.15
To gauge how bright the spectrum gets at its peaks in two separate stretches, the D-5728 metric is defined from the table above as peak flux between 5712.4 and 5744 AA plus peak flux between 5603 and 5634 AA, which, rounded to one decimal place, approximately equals 16.3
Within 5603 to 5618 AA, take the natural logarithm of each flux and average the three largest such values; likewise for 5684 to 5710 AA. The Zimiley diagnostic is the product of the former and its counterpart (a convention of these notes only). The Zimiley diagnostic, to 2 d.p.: 4.24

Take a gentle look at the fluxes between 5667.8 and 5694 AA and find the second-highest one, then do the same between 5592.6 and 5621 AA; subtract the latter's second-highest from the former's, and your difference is 0.075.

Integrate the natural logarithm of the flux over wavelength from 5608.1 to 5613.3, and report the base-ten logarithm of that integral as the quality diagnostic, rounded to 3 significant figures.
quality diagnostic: 1.02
